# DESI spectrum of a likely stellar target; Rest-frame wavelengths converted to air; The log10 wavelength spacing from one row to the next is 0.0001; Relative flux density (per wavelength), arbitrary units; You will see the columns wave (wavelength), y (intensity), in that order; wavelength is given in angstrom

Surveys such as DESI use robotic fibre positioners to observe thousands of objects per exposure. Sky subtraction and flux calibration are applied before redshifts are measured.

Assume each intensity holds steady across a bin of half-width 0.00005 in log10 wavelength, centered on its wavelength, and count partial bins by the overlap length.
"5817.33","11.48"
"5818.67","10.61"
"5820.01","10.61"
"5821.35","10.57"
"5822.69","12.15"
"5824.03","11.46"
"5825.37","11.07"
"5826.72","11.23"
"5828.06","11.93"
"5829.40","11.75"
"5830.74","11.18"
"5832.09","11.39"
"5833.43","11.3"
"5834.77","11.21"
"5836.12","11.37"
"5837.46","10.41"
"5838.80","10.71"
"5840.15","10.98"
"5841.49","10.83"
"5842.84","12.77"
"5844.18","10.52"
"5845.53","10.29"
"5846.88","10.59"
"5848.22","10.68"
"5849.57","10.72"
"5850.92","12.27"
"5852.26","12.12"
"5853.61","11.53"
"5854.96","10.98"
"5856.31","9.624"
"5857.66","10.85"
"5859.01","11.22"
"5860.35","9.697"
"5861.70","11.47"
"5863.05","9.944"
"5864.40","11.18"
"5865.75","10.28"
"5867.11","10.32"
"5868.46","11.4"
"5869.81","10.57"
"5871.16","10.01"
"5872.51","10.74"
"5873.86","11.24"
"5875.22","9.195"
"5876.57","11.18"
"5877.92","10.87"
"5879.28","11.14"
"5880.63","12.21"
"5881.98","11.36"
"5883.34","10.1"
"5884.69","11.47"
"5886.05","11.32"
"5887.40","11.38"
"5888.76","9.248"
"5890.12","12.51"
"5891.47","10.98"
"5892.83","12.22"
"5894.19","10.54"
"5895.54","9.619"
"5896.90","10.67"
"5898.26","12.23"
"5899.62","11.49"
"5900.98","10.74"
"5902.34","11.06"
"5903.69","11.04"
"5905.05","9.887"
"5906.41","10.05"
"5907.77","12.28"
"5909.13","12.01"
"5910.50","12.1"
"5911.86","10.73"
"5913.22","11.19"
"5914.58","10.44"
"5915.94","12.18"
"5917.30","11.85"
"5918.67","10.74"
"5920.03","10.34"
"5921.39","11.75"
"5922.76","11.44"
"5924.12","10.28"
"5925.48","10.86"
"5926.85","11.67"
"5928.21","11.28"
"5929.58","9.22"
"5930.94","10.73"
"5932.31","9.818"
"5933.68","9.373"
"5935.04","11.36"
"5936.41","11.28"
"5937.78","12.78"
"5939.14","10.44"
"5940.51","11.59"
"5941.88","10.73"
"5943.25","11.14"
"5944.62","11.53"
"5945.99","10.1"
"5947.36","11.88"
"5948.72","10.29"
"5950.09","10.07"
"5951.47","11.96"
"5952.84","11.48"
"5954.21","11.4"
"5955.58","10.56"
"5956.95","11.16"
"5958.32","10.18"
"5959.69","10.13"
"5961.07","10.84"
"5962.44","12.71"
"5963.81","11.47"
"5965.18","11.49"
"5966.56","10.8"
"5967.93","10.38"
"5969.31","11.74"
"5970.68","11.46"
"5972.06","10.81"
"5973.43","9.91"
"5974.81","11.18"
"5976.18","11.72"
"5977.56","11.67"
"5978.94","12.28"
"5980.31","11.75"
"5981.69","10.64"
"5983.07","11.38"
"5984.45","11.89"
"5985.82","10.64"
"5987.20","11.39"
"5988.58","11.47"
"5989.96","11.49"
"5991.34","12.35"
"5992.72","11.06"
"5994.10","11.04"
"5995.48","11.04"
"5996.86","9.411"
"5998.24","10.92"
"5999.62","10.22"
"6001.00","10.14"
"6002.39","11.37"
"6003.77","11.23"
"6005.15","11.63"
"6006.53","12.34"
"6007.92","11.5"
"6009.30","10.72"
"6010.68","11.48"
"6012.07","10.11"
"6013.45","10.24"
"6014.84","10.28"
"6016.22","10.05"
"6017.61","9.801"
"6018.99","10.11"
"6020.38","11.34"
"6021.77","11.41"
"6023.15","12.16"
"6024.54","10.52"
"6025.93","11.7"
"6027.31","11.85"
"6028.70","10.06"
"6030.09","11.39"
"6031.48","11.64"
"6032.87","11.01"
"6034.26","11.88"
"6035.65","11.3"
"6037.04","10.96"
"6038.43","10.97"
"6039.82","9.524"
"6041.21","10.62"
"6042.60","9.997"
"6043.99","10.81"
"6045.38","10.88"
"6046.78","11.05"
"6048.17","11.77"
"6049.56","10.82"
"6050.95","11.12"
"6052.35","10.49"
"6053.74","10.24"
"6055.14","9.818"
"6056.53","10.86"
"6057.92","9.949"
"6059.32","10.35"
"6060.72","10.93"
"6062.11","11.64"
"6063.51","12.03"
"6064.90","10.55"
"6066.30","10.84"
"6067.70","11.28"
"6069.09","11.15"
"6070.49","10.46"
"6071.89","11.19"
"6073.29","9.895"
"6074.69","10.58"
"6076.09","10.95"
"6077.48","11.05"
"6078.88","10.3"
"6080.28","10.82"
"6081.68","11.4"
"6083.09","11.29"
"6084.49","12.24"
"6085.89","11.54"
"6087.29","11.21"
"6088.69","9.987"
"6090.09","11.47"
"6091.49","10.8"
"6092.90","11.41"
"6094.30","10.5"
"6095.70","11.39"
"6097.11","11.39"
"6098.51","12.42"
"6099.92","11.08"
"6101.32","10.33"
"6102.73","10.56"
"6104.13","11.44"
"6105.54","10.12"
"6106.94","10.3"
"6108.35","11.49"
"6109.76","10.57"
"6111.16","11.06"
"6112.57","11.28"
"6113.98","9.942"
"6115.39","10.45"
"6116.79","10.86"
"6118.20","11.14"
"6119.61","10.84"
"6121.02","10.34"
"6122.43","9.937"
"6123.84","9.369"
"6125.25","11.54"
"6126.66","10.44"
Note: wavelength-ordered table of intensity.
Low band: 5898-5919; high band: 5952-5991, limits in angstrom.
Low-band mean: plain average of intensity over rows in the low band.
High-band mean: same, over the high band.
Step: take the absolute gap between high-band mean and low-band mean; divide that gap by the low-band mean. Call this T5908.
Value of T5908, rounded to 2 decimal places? 0.00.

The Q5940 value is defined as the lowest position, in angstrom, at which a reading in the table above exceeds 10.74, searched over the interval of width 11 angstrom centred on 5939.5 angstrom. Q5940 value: 5935.04 angstrom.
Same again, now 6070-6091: 6071.89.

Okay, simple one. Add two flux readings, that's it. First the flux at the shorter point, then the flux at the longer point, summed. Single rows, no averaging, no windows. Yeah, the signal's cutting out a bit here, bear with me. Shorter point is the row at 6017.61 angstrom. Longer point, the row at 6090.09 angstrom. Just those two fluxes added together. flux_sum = 21.3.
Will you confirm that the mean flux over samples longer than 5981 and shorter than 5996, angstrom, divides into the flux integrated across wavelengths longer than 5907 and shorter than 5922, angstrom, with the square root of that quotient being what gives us 3.89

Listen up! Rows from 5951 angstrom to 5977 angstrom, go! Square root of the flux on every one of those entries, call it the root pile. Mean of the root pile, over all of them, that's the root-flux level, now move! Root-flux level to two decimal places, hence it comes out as 3.33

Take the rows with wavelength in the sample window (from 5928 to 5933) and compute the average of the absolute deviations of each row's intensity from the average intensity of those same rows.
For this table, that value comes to 0.74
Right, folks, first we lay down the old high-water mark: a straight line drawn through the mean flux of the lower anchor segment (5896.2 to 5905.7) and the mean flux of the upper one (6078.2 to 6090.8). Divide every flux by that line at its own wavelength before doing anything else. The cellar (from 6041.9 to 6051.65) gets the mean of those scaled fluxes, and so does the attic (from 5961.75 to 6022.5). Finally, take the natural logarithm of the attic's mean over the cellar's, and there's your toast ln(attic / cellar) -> 0.019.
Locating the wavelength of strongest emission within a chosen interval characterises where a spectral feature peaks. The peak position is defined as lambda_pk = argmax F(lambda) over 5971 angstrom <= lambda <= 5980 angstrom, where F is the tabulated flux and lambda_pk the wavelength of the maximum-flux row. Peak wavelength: 5978.94 angstrom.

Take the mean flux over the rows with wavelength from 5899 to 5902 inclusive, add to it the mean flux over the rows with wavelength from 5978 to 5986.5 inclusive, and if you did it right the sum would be 22.5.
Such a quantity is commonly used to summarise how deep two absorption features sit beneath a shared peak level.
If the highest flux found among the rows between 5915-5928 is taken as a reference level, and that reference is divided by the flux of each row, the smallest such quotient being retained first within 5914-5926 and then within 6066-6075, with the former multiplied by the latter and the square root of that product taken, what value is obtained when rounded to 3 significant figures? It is 1.04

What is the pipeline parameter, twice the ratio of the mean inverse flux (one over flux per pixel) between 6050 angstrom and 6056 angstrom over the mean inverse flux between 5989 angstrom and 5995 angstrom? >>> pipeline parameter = 2.20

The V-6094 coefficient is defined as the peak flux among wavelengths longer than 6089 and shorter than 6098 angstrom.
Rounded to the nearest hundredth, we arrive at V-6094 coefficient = 11.47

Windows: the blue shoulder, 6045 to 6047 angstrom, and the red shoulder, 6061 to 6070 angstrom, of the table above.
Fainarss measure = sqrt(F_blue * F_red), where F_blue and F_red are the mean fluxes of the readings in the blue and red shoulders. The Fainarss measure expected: 11.1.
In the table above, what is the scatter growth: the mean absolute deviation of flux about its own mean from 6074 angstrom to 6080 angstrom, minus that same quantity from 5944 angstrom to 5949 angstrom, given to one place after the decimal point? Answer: -0.5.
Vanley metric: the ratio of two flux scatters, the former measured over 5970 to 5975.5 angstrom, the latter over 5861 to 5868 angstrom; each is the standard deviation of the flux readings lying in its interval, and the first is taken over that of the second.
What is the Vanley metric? 1.0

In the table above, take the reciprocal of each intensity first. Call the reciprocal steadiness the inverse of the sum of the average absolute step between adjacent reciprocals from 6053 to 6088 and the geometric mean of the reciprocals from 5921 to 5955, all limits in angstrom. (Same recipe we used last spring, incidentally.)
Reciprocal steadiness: 10.4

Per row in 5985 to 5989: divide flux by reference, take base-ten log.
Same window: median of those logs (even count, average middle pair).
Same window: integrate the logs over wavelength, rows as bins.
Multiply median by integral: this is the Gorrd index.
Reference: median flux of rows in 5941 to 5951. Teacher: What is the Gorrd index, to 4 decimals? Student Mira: 0.0018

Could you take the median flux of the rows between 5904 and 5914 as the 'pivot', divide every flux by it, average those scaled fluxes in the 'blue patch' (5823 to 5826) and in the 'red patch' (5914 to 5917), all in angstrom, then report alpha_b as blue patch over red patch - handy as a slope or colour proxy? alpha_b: 1.00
